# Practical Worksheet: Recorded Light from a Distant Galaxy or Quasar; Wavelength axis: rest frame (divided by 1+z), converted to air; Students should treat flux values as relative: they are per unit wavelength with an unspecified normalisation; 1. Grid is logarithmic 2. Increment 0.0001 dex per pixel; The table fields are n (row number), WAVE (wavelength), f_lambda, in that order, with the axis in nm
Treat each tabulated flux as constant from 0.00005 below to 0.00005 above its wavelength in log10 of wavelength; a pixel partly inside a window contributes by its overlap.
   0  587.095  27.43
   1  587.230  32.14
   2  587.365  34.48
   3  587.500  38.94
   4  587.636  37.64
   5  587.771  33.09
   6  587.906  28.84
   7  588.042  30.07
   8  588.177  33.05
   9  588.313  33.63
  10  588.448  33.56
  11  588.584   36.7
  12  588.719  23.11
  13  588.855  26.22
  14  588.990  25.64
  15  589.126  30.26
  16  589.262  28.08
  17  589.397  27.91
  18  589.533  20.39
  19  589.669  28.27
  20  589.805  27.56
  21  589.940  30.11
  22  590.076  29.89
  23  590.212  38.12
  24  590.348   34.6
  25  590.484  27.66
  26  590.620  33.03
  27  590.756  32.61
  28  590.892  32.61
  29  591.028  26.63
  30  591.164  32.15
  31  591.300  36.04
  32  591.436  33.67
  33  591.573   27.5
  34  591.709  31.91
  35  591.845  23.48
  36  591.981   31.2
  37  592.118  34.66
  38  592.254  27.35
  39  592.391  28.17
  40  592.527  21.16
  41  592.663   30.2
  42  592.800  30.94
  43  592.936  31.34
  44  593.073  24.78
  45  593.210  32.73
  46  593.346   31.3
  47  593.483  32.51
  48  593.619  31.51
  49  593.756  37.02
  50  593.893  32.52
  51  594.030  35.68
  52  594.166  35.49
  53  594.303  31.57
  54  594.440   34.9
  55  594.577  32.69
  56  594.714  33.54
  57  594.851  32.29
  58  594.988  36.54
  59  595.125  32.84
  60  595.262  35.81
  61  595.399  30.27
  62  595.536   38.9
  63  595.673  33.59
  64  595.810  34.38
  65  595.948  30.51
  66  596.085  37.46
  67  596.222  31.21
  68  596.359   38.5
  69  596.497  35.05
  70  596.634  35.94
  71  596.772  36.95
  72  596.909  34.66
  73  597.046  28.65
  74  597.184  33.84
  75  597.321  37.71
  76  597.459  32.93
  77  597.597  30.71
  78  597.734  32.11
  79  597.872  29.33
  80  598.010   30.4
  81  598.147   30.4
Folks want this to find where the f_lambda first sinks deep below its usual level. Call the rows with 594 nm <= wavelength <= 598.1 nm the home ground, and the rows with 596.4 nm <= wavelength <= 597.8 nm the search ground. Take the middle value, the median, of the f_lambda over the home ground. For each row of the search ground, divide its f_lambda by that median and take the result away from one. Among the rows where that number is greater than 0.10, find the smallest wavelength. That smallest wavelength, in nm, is 597.046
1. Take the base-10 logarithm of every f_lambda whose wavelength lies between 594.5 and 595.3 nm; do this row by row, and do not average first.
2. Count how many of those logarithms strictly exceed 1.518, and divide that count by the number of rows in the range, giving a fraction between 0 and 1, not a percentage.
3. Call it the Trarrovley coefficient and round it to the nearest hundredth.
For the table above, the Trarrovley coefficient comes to 0.50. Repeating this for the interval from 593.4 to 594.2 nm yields 0.50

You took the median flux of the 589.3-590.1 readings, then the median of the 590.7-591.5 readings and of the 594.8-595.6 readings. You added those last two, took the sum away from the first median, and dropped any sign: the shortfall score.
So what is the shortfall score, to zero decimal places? 39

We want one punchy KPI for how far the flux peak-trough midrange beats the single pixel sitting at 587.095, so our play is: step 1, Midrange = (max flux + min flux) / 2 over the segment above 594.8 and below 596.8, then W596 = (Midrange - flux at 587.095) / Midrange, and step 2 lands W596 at 0.21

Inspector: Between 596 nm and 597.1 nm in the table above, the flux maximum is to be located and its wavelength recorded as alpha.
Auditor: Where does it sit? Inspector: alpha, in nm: 596.359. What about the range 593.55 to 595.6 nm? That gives 595.536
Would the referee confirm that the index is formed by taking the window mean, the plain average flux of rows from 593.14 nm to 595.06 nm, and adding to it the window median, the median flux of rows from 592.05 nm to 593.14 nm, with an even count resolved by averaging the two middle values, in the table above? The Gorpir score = 62.8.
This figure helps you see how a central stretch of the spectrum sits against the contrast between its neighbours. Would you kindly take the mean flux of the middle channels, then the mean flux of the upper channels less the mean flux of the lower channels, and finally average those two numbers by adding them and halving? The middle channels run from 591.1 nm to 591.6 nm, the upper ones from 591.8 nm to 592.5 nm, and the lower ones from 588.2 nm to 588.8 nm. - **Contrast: 14.8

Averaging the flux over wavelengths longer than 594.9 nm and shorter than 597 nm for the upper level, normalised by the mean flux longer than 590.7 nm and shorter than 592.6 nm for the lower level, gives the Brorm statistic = 1.16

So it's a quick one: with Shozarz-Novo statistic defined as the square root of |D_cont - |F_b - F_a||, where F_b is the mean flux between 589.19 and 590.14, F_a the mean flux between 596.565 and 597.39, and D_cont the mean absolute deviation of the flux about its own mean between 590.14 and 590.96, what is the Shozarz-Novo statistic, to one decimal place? 2.2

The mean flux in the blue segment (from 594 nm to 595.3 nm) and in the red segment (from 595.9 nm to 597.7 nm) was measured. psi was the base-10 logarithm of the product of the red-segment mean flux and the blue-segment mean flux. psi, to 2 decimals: 3.07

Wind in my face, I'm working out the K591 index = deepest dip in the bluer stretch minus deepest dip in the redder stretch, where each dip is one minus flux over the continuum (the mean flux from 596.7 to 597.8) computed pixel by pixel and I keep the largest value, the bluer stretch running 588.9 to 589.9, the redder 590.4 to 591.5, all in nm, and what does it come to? 0.19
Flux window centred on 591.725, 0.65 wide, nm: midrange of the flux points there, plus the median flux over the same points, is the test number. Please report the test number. 60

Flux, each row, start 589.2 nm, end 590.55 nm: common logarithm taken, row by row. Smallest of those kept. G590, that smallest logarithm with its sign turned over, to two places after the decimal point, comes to -1.31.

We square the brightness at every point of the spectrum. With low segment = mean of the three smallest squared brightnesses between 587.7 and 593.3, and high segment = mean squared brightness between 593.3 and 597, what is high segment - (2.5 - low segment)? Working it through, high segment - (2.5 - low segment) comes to 1639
